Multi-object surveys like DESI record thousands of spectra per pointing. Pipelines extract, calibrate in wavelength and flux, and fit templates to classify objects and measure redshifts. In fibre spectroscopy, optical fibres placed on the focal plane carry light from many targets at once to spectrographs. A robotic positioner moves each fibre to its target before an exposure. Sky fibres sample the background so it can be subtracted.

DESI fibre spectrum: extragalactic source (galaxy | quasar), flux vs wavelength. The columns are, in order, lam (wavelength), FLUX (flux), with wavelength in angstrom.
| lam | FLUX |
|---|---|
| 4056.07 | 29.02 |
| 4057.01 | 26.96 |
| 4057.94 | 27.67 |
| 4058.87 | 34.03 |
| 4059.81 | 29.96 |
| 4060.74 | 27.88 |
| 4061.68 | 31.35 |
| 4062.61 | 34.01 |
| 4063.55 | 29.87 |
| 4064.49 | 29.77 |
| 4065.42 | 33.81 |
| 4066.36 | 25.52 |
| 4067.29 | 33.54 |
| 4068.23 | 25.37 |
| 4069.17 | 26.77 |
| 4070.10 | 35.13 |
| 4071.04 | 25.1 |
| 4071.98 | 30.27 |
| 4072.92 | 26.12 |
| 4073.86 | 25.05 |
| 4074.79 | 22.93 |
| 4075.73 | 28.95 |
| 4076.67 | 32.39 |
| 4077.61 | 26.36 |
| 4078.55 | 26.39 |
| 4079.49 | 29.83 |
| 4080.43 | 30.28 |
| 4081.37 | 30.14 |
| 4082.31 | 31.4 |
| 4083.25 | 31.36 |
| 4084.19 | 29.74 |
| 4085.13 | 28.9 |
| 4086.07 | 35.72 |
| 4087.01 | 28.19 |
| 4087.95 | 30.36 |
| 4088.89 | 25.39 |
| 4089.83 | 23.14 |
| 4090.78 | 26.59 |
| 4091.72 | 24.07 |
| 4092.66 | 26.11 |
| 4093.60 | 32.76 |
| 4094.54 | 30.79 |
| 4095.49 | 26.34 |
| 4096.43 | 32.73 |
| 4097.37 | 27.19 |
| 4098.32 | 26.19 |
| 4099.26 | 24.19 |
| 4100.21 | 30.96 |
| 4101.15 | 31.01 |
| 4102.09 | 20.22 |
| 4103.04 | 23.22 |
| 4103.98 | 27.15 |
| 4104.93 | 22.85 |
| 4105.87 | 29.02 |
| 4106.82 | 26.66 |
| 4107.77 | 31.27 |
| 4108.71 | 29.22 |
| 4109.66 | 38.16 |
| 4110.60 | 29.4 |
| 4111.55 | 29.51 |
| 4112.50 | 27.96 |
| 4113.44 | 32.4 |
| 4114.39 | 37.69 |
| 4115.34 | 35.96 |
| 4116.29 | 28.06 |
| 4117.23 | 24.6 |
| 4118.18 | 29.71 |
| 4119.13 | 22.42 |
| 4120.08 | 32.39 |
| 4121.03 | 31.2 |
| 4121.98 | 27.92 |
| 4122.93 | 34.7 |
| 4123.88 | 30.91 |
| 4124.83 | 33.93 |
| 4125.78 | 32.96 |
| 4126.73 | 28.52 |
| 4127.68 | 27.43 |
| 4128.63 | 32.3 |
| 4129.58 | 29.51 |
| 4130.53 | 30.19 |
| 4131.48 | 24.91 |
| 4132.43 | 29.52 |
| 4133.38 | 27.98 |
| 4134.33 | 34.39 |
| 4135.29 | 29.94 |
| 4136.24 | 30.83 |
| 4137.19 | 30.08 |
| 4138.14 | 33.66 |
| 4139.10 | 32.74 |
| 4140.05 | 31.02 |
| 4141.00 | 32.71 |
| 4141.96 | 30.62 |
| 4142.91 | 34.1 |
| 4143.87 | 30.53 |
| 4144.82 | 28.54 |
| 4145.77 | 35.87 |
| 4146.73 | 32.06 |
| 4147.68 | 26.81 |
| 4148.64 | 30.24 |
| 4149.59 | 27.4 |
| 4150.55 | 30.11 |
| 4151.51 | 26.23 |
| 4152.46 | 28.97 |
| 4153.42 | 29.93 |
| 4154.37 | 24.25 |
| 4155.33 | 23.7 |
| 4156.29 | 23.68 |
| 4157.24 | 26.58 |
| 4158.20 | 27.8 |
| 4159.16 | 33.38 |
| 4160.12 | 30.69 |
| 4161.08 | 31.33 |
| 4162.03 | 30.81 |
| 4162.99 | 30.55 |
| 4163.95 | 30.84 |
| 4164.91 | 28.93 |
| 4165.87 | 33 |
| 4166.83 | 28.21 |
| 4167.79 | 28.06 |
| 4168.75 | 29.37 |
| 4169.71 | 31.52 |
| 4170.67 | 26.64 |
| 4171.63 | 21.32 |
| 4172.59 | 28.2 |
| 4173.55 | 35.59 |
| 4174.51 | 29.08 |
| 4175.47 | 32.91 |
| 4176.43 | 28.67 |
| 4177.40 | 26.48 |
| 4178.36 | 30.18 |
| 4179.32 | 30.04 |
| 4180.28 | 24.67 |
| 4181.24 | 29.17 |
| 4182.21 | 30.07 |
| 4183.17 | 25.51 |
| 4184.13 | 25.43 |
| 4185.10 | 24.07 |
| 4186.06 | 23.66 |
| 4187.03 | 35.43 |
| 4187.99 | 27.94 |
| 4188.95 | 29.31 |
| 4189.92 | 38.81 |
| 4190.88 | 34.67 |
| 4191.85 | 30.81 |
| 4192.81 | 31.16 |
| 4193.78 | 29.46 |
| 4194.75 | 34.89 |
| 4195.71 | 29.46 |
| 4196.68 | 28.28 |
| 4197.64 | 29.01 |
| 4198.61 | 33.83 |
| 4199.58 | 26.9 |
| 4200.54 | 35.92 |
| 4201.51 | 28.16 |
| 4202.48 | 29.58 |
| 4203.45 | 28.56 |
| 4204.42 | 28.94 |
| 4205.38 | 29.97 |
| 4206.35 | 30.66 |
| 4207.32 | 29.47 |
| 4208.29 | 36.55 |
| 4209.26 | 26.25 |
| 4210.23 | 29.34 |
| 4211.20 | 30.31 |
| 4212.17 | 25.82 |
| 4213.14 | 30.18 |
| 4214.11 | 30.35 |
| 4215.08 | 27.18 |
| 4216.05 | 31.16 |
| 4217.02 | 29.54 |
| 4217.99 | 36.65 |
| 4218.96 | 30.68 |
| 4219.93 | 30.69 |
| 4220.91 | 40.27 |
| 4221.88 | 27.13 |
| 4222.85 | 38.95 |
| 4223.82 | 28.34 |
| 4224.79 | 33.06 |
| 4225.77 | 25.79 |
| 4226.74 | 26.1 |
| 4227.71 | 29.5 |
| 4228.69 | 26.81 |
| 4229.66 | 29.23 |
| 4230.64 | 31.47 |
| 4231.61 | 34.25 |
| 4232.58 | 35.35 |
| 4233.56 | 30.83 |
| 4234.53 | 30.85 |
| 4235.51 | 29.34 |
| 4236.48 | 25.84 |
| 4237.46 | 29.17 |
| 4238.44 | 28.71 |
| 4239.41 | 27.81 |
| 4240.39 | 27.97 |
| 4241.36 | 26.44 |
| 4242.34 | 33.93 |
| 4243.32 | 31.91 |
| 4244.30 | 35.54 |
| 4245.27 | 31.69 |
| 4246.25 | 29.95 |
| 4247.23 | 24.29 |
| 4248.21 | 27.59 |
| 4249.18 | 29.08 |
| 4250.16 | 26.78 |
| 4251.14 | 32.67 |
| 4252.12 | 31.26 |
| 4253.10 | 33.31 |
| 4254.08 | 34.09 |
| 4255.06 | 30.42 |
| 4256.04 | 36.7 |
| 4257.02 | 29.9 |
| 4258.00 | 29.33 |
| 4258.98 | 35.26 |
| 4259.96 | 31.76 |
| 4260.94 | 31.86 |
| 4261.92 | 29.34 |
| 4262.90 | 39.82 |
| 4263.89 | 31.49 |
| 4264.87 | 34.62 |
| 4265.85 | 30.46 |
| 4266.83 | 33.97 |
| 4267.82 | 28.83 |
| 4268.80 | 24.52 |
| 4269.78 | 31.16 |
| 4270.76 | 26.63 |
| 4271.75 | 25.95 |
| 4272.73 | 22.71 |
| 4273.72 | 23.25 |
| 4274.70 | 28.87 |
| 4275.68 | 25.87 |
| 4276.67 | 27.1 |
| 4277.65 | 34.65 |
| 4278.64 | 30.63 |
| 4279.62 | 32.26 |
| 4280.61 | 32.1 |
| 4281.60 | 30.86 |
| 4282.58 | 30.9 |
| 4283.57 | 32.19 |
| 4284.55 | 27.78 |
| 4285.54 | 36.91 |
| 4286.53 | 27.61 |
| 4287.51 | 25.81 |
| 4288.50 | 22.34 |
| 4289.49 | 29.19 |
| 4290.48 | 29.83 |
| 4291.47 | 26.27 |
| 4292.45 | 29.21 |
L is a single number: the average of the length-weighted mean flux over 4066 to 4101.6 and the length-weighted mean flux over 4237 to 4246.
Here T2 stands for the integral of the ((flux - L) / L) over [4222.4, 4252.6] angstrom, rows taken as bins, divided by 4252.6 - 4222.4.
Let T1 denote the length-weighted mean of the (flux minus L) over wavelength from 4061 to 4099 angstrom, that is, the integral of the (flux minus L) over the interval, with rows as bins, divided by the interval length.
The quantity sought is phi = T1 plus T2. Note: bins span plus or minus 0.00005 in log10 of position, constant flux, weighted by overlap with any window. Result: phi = -0.5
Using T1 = -0.57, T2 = 0.02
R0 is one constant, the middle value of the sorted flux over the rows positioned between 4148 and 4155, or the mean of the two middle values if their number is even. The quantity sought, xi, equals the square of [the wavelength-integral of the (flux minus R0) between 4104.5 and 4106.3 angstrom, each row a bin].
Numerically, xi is 30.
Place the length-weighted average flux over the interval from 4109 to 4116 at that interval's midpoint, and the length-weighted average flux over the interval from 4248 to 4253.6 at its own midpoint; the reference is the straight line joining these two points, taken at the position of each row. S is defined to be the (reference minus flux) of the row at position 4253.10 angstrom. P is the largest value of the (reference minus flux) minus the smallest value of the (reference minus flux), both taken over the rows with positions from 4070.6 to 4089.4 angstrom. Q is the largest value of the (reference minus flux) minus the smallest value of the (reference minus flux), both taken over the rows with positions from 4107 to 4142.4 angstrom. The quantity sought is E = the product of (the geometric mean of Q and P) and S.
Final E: -44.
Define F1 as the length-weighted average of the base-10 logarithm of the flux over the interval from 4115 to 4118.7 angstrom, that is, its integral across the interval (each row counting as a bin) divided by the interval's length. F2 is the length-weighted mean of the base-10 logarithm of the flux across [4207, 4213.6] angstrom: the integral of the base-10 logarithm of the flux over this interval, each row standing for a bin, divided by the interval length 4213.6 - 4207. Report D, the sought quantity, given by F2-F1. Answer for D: 0.01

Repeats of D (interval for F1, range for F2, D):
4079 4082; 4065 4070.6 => -0.01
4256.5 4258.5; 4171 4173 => -0.08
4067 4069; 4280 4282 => 0.04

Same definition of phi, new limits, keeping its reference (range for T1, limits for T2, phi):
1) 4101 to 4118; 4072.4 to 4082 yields -0.4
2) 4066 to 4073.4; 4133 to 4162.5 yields -0.9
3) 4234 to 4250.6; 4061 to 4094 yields -0.2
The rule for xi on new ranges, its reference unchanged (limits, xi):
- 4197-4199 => 17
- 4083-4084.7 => 6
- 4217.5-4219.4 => 82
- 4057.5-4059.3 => 11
